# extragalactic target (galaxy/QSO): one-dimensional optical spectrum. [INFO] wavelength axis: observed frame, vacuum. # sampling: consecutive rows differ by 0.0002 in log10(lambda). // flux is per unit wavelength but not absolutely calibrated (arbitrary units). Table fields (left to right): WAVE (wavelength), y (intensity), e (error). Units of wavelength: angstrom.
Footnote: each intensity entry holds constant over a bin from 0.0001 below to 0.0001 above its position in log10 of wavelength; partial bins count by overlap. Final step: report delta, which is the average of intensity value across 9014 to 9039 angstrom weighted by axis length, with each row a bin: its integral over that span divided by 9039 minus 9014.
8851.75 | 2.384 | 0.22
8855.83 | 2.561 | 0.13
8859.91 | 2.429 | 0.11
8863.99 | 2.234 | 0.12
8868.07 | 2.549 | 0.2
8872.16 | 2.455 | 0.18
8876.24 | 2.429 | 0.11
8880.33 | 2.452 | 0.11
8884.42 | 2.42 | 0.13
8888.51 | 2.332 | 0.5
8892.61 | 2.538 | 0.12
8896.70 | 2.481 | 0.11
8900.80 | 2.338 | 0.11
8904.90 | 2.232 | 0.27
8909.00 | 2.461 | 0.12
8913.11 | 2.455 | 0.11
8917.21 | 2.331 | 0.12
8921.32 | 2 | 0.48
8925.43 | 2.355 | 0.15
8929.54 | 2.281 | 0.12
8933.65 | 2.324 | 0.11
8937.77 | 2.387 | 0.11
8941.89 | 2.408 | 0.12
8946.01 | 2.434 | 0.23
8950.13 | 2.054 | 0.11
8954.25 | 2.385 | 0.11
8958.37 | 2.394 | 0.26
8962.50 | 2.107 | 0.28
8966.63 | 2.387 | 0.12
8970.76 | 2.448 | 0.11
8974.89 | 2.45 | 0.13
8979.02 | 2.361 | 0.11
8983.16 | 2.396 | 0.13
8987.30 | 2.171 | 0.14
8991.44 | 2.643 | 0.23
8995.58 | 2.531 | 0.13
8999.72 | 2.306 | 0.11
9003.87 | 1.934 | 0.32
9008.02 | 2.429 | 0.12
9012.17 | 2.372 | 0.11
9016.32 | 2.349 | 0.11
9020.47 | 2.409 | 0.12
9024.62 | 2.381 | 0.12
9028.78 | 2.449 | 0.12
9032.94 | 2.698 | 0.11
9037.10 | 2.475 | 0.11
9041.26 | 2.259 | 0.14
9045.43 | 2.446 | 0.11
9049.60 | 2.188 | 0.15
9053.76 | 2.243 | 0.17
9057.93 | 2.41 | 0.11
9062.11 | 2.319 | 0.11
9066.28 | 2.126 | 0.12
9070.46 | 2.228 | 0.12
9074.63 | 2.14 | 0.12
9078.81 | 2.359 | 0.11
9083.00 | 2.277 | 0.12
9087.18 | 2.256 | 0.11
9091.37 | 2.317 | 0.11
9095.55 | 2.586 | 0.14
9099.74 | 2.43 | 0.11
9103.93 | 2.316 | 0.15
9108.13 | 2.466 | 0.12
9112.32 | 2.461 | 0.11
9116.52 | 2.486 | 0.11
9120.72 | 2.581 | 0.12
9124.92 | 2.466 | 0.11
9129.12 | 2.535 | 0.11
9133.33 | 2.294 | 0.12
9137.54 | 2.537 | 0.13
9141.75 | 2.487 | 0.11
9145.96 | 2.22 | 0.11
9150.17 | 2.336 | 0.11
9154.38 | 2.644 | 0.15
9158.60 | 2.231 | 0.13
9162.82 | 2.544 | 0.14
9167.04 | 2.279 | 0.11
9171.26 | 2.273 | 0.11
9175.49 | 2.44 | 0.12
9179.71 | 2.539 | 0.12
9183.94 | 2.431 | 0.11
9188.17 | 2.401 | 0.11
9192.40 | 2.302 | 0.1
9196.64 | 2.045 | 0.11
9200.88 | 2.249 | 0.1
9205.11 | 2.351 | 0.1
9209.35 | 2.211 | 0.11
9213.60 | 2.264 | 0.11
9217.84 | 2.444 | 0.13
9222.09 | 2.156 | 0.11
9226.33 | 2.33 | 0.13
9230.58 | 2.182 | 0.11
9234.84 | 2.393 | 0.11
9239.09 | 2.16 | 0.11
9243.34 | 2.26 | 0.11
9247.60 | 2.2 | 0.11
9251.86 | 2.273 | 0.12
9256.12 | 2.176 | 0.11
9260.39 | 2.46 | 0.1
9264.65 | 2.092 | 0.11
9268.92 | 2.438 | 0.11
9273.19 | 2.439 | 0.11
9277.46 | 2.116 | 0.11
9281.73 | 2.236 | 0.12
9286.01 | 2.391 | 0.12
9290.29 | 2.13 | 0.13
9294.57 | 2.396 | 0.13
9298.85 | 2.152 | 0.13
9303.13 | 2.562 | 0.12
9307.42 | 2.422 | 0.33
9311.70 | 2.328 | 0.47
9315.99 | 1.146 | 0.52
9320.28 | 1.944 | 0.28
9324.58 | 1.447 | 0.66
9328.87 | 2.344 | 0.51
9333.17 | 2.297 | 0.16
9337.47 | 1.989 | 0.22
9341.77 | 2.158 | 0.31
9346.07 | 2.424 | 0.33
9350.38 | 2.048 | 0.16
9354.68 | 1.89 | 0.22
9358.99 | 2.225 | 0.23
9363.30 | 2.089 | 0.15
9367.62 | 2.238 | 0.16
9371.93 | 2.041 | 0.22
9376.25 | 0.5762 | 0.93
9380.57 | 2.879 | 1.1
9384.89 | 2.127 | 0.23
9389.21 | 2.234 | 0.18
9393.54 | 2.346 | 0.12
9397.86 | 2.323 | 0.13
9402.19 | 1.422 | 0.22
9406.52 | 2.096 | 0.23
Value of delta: 2.46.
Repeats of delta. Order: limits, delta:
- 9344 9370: 2.15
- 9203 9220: 2.32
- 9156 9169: 2.36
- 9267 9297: 2.30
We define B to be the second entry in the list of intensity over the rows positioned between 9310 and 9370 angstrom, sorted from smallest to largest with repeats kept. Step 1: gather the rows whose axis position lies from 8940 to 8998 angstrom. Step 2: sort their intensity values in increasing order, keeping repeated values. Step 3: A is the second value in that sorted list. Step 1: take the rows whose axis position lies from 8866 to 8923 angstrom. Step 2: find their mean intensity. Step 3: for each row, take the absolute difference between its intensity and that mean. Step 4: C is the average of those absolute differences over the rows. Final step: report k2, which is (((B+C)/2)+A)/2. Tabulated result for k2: 1.44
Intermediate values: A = 2.107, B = 1.447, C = 0.103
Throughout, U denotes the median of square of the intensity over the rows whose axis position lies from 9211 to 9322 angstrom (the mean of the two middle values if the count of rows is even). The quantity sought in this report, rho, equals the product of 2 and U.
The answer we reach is 10.2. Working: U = 5.1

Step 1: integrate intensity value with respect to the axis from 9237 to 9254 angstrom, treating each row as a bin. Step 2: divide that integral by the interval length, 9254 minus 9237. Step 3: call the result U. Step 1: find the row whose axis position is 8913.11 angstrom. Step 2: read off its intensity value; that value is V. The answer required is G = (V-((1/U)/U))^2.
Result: 5.08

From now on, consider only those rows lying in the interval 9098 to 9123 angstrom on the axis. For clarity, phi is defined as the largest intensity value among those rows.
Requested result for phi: 2.581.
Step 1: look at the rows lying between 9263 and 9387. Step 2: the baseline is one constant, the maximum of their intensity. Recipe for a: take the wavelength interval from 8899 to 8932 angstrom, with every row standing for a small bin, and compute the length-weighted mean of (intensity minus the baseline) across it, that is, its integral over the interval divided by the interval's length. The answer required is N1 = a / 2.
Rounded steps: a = -0.57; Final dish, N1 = -0.29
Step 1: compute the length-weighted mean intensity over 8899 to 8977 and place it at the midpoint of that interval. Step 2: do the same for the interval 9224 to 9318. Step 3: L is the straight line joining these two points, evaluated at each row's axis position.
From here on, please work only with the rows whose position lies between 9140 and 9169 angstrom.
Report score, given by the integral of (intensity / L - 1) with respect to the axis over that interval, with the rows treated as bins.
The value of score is 1.5 angstrom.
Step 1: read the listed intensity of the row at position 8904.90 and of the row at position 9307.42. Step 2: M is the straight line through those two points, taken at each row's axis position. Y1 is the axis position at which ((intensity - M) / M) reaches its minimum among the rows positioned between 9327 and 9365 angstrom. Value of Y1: 9354.68 angstrom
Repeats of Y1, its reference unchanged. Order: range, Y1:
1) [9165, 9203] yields 9196.64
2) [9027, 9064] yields 9049.60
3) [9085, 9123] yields 9087.18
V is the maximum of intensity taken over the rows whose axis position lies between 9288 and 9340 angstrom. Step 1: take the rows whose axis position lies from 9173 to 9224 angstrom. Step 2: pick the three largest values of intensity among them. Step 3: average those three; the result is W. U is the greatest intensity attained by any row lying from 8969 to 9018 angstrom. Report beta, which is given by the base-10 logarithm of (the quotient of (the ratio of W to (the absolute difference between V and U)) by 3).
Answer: 1.0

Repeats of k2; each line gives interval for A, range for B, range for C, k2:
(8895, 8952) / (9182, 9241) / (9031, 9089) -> 1.59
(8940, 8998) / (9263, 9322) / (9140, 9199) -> 1.57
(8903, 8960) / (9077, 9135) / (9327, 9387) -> 1.67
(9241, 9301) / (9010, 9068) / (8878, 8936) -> 1.63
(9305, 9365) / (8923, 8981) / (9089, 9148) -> 1.27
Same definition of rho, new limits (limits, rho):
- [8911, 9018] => 11.3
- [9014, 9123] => 11.2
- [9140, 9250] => 10.5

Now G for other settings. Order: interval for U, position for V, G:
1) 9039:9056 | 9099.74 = 5.01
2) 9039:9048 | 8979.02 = 4.75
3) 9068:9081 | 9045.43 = 5.05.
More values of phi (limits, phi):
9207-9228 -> 2.444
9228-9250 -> 2.393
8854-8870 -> 2.561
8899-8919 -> 2.461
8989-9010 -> 2.643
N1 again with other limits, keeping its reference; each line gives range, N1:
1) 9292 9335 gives -0.39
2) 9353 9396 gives -0.41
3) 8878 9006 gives -0.27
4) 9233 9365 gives -0.35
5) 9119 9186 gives -0.23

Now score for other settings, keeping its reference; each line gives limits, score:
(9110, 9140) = 2.6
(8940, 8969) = -0.2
